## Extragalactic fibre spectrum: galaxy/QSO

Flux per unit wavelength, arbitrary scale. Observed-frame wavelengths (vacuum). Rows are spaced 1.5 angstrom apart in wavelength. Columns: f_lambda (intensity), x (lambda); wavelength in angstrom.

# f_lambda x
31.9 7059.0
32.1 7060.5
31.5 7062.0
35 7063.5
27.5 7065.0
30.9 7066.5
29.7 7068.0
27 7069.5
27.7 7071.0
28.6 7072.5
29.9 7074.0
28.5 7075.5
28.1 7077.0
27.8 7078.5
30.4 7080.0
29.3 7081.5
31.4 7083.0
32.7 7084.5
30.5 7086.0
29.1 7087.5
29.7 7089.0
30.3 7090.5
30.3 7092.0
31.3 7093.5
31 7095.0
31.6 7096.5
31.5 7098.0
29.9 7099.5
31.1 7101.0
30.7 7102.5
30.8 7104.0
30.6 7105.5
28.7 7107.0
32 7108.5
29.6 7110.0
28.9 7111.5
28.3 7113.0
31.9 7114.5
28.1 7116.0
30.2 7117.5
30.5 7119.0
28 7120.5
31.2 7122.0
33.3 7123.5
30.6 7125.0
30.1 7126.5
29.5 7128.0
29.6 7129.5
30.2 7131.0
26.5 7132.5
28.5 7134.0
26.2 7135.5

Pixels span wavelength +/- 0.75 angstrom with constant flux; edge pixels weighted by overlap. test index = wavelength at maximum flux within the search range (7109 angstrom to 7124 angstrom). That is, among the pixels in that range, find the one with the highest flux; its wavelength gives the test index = 7123.5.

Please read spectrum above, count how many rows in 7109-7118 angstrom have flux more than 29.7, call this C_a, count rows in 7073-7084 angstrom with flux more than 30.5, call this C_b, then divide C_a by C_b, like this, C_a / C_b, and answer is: 2.0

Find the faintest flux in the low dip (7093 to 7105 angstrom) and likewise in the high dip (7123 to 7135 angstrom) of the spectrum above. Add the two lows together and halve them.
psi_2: 28.2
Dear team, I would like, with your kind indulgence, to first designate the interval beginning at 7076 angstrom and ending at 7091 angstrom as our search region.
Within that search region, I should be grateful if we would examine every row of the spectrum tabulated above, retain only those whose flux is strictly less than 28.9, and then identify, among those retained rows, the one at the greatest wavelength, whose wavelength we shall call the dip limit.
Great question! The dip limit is 7078.5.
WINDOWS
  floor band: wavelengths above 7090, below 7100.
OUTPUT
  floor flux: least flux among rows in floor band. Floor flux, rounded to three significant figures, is 29.9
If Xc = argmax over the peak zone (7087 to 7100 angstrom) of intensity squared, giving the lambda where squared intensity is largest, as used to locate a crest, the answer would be 7096.5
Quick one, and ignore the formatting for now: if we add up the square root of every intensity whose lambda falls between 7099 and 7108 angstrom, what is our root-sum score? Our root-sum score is 33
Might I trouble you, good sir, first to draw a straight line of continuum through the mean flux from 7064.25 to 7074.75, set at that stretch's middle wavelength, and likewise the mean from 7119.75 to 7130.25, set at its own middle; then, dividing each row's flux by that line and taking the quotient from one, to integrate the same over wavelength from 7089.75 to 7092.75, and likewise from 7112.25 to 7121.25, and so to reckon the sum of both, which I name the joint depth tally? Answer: 0.08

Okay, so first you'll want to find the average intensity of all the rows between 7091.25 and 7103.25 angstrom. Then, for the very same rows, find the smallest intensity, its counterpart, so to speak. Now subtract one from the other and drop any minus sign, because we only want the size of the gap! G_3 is 1.0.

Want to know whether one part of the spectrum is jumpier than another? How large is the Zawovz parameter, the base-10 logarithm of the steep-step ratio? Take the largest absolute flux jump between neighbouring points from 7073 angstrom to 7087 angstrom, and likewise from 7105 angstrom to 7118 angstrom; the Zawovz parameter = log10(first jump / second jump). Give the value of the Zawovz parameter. -0.2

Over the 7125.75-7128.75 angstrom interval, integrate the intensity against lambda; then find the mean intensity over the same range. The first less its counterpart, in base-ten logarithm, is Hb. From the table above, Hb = 1.78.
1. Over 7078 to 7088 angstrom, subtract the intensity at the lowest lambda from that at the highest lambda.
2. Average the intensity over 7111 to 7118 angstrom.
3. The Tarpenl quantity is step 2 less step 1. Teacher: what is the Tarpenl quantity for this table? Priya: 28.2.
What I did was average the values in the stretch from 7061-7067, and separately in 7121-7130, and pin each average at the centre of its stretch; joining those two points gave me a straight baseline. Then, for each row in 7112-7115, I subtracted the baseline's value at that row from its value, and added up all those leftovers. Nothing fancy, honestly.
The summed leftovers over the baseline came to -1.4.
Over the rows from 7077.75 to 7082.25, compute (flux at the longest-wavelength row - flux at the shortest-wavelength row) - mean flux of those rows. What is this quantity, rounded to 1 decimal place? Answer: -27.7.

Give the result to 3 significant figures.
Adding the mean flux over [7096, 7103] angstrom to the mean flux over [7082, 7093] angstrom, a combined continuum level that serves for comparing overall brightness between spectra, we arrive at 61.5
